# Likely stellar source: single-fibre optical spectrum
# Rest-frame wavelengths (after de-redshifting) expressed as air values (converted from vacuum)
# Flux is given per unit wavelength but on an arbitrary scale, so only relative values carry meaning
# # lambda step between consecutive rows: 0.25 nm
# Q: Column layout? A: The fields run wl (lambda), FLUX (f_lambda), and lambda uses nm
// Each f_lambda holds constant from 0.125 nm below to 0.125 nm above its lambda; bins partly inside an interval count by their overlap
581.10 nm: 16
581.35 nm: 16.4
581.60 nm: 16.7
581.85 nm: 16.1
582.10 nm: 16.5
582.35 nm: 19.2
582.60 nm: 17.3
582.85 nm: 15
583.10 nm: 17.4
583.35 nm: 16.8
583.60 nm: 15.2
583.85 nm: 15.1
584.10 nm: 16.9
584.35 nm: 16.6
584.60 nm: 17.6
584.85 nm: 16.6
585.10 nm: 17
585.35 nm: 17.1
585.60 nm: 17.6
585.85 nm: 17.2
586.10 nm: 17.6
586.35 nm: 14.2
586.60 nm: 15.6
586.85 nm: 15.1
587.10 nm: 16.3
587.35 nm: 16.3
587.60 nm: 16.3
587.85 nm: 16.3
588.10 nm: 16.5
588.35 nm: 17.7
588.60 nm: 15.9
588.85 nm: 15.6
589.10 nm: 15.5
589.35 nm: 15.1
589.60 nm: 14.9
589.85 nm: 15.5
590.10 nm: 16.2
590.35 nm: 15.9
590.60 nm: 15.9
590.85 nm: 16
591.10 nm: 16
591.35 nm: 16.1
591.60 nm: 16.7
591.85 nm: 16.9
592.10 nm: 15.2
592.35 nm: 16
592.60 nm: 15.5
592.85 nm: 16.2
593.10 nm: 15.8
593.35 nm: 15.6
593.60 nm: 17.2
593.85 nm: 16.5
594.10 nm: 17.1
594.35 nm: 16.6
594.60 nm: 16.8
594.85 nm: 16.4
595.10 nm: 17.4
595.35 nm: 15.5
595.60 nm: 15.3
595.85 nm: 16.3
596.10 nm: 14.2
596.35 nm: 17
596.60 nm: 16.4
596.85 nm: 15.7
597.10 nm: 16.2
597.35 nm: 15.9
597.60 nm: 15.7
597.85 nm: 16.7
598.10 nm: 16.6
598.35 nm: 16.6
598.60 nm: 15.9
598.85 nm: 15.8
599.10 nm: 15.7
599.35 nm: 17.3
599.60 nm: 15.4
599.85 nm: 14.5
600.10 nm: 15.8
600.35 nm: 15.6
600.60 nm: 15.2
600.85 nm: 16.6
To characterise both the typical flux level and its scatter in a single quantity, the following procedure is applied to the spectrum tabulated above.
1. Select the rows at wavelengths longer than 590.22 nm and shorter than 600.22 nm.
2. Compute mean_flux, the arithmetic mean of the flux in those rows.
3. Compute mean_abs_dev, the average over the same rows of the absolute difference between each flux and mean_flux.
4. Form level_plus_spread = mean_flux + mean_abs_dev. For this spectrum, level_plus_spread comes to 16.7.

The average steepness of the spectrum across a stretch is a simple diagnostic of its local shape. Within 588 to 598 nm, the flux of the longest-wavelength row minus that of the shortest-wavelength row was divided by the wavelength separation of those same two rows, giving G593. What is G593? 0.0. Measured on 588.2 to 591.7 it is -0.3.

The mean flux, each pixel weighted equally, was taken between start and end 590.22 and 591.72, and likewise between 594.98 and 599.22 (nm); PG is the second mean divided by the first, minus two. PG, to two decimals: -1.00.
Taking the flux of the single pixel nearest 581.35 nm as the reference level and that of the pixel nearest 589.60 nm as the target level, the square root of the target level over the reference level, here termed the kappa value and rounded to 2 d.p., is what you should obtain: 0.95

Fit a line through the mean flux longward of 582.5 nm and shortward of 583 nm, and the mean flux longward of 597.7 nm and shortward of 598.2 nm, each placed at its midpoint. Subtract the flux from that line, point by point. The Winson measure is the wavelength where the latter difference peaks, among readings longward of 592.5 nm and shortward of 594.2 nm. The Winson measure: 592.60 nm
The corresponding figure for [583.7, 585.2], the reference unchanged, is 583.85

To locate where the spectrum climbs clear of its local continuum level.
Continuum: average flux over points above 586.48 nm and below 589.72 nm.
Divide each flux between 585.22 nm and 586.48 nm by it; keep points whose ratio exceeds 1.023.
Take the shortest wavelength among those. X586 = 585.35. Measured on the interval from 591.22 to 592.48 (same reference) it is 591.60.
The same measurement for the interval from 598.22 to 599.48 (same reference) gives 598.35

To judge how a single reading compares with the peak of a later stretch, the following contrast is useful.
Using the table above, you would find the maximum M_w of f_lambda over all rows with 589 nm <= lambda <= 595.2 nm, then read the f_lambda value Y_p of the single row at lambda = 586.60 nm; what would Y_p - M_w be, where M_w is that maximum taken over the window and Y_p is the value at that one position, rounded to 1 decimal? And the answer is -1.8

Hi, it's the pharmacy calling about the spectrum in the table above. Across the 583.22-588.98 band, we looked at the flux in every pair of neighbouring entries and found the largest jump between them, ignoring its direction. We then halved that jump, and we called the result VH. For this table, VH 1.70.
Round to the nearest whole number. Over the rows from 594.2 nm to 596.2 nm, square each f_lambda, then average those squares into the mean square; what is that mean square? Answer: 259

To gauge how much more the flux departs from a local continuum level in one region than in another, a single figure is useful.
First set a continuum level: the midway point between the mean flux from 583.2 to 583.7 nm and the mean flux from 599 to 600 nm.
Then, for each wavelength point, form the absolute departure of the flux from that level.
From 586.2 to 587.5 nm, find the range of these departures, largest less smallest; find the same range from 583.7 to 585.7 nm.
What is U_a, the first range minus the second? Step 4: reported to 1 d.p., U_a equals 0.4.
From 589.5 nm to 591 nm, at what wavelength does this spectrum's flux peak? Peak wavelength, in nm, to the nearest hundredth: 590.10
